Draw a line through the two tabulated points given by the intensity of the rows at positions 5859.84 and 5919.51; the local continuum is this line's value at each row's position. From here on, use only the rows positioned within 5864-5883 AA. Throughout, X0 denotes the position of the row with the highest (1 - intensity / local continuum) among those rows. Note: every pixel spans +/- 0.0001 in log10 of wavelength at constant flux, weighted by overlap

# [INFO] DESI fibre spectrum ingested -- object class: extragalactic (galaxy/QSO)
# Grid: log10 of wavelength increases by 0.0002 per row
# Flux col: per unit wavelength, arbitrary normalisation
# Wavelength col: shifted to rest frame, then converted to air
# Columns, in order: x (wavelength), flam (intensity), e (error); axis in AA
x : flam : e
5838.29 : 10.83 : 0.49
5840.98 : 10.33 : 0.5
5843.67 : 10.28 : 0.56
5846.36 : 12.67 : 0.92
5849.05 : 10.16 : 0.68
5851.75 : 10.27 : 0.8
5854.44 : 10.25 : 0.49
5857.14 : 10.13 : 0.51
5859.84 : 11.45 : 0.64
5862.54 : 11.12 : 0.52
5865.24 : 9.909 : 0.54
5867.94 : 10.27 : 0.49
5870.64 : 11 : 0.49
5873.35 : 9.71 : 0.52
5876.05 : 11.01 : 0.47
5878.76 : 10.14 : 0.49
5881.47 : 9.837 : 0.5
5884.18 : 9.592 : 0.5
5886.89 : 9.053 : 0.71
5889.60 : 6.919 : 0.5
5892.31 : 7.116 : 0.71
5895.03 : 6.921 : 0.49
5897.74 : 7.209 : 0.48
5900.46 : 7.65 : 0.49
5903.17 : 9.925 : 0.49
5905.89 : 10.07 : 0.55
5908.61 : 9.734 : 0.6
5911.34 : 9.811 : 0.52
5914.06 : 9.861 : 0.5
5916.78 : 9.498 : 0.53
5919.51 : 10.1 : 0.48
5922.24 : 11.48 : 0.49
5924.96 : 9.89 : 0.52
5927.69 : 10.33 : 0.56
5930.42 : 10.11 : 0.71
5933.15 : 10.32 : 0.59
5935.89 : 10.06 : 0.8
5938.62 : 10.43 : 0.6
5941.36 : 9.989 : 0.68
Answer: 5873.35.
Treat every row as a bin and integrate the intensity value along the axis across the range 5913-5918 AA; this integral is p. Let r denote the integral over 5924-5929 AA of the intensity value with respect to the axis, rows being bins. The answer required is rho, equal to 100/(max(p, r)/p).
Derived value 96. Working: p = 48.4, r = 51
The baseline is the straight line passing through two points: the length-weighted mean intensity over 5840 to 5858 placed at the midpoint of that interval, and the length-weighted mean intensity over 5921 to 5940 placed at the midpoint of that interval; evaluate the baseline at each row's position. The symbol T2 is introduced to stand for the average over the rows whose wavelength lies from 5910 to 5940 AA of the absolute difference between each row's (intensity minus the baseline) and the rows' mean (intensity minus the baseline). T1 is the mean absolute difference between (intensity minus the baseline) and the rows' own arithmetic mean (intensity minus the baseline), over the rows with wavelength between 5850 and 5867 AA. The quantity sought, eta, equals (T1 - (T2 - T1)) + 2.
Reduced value 2.7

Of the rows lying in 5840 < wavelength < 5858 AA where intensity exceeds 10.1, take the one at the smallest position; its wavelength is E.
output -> 5840.98 AA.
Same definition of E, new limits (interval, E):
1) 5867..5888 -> 5867.94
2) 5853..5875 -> 5854.44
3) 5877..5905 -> 5878.76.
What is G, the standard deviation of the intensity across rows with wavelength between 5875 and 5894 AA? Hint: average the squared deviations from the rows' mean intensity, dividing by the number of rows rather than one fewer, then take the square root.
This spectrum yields 1.42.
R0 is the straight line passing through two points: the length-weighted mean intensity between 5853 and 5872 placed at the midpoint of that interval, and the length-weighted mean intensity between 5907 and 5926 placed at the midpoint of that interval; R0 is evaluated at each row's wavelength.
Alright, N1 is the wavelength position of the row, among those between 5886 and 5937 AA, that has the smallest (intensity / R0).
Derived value 5889.60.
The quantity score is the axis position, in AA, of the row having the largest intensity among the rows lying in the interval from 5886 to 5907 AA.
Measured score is 5905.89 AA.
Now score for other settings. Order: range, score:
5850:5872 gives 5859.84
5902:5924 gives 5922.24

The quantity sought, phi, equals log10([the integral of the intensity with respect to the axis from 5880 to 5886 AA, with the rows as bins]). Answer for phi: 1.76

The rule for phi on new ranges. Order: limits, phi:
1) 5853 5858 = 1.71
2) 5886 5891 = 1.60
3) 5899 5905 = 1.73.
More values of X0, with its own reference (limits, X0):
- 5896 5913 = 5897.74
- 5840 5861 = 5849.05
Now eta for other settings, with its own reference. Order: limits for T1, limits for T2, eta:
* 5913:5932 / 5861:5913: 1.7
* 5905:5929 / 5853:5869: 2.2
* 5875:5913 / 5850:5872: 4.0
